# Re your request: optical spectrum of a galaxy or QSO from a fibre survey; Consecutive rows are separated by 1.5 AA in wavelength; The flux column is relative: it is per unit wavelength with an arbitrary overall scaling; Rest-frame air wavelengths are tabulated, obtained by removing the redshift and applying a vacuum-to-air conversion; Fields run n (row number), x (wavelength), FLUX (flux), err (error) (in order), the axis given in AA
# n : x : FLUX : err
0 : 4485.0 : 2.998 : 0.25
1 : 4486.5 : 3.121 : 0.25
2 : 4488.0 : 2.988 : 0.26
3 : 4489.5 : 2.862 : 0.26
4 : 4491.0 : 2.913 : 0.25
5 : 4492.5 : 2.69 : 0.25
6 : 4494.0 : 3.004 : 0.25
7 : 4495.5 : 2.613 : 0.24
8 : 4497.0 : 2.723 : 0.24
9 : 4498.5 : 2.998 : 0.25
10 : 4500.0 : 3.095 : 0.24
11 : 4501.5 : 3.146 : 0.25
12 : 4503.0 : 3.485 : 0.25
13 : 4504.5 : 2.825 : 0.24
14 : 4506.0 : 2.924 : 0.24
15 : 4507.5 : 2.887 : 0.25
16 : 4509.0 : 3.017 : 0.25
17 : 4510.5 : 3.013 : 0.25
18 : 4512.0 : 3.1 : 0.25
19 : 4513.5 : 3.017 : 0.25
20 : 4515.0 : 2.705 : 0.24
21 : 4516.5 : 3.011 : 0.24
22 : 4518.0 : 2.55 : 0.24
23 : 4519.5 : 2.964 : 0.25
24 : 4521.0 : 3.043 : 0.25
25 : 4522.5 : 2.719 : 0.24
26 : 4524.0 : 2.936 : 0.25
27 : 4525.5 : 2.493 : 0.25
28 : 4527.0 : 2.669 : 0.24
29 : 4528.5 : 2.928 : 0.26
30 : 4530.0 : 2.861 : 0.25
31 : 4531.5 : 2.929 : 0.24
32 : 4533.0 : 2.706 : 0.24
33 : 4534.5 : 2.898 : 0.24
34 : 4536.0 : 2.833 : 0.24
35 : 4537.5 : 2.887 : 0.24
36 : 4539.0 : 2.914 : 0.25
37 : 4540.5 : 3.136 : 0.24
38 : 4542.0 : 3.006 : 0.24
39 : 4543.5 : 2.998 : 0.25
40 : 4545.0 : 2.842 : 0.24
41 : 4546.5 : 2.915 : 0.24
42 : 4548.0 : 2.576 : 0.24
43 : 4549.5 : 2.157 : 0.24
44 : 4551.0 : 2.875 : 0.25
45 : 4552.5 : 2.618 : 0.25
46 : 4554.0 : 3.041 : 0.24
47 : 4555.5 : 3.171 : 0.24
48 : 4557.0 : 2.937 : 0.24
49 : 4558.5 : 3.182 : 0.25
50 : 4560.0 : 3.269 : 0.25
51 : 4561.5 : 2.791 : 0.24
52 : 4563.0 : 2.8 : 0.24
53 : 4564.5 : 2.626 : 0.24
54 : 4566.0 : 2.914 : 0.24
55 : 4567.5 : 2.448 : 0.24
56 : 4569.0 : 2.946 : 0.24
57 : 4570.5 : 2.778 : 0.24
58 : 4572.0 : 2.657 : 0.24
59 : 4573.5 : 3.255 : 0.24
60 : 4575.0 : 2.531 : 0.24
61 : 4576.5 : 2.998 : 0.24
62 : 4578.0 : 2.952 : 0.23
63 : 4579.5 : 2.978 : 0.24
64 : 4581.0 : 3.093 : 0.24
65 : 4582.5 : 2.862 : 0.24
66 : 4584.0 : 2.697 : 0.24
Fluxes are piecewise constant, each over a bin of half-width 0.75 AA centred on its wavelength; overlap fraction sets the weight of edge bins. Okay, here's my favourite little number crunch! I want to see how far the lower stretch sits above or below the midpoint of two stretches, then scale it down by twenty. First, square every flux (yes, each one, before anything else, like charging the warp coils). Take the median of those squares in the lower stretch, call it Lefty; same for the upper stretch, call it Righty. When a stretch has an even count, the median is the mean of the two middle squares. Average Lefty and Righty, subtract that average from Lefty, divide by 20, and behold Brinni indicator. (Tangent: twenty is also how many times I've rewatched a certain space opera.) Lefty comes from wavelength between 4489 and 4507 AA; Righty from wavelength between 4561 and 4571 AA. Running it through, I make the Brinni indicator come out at 0.018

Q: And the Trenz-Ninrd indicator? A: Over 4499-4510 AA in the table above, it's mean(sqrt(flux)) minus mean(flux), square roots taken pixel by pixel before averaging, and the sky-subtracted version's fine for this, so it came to -1.31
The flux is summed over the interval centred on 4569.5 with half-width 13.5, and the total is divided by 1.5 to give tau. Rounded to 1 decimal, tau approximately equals 34.7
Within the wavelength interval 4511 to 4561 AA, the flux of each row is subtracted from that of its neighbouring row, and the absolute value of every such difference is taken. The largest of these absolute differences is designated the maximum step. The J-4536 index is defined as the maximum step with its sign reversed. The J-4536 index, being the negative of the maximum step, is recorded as -0.72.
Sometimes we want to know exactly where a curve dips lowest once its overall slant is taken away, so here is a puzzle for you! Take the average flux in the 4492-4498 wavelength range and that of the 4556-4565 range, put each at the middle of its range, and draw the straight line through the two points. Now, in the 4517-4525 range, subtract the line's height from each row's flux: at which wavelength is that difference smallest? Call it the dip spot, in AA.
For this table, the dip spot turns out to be 4518.0 AA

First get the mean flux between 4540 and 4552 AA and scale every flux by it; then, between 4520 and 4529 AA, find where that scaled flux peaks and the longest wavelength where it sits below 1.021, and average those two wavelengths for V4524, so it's 4524.0 AA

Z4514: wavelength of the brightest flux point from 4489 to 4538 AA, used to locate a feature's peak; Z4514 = 4503.0 AA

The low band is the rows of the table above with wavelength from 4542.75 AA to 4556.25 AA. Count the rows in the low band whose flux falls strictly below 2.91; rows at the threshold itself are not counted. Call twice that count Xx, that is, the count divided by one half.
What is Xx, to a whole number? 10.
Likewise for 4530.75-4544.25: 8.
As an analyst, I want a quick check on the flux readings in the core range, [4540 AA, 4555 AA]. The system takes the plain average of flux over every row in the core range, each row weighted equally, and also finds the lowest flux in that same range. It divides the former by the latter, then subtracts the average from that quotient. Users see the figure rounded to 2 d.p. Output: -1.51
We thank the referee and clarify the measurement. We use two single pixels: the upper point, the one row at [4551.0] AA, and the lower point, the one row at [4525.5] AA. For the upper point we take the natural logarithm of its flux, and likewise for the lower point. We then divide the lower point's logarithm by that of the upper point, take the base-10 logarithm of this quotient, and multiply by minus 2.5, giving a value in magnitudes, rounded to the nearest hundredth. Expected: 0.16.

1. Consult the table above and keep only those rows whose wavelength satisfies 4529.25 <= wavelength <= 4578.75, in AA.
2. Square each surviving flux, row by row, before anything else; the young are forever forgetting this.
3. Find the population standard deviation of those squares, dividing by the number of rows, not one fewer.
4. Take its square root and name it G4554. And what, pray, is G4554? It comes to 1.14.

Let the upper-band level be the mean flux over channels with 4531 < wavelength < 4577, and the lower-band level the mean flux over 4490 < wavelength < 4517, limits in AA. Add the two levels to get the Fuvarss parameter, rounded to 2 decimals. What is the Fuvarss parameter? 5.81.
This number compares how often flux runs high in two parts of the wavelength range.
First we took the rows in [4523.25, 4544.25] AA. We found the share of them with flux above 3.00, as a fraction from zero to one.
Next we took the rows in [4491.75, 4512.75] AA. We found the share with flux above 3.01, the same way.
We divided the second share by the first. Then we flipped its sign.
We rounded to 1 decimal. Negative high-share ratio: -3.0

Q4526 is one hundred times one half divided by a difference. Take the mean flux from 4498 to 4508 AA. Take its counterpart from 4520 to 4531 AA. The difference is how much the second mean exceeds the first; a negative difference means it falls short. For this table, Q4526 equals -205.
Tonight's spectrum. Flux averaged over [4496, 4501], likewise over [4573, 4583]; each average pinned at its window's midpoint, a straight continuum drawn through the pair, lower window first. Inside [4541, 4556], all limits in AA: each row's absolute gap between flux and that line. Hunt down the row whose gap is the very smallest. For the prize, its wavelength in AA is 4546.5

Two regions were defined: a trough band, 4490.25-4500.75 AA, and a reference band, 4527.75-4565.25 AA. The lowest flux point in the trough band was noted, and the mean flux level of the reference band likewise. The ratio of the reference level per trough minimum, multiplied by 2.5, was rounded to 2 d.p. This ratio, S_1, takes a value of 2.75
